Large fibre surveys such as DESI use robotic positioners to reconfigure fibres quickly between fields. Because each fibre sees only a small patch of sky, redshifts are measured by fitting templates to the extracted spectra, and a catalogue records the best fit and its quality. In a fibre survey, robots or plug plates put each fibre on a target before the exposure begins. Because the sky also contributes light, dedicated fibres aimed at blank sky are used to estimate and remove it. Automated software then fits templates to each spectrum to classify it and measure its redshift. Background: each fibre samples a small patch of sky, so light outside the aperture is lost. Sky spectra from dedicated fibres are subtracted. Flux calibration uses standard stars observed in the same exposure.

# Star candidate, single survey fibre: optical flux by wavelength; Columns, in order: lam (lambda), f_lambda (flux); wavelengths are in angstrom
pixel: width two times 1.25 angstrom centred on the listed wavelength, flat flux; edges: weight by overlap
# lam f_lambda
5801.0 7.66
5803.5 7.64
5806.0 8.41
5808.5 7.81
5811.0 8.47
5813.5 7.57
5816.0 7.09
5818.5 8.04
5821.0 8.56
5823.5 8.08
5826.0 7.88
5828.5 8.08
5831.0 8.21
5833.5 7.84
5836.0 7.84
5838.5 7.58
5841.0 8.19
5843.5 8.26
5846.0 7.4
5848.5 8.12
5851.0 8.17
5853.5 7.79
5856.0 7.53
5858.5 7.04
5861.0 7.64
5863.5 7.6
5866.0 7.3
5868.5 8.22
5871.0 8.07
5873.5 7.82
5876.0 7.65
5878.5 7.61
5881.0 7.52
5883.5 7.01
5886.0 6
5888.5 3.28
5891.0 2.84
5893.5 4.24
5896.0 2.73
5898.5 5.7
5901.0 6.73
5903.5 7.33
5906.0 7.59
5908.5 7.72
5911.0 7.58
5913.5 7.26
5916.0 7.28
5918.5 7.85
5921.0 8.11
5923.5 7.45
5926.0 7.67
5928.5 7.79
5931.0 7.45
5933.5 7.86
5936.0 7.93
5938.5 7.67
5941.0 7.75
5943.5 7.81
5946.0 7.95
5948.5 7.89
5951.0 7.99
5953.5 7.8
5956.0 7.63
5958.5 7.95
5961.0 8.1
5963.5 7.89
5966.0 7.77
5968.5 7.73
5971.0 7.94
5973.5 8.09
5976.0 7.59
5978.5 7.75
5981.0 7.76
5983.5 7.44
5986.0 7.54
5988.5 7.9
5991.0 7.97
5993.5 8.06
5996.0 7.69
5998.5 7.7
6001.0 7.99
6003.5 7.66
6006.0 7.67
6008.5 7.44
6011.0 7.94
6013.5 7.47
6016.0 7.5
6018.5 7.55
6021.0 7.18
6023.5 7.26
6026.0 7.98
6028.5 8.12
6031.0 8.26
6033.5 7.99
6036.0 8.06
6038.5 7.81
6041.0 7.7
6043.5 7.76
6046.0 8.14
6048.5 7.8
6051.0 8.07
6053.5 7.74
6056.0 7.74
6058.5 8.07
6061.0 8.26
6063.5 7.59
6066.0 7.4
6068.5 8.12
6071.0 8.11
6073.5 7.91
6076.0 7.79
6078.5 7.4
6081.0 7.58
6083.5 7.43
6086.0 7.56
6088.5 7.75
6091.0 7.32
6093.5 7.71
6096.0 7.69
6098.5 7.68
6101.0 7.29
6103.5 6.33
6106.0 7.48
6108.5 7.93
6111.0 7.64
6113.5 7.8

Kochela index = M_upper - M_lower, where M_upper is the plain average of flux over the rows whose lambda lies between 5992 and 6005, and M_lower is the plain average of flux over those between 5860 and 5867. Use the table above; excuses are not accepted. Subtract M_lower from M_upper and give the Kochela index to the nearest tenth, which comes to 0.3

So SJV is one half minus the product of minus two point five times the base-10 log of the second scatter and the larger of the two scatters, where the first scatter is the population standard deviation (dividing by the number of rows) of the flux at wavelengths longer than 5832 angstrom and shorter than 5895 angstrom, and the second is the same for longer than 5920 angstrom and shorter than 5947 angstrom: -2.1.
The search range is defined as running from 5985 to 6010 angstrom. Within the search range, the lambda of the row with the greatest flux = 5993.5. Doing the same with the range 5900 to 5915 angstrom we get 5908.5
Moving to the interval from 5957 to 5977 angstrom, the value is 5961.0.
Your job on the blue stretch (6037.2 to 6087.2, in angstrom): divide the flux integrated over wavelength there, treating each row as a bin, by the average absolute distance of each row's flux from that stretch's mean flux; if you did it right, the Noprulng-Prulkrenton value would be 1858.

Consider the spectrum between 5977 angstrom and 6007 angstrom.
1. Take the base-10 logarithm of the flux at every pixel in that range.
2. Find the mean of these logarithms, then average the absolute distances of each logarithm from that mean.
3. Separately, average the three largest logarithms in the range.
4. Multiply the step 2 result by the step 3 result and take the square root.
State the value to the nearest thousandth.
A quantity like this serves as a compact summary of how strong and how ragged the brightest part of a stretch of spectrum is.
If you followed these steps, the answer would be 0.086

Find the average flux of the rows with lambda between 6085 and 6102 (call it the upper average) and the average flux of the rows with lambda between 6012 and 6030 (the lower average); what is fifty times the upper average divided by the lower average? 49.9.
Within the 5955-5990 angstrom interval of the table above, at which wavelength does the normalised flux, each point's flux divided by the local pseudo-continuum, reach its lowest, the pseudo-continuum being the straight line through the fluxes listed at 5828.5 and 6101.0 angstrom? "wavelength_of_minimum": 5983.5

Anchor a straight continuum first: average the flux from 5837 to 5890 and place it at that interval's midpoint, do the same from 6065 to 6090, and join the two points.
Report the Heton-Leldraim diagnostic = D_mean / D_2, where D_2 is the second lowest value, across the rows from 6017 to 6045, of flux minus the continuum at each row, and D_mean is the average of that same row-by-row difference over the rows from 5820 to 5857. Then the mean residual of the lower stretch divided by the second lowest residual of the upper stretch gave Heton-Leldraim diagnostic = -1.6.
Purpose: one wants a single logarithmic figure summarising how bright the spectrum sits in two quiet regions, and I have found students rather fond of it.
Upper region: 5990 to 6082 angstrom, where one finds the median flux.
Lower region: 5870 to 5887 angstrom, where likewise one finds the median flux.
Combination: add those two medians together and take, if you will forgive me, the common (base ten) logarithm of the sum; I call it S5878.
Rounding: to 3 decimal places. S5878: 1.188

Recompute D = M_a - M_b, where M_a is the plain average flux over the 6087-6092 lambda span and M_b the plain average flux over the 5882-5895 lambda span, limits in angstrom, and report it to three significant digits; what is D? 2.86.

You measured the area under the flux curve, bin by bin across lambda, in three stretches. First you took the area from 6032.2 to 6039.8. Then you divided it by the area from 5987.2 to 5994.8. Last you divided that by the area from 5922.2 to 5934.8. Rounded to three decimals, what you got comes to 0.010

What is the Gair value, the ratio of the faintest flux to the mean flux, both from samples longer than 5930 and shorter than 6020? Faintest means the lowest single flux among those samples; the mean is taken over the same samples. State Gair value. 0.957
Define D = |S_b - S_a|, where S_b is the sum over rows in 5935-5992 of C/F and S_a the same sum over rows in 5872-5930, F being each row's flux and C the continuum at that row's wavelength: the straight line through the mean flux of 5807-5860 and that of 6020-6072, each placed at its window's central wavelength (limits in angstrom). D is 7.3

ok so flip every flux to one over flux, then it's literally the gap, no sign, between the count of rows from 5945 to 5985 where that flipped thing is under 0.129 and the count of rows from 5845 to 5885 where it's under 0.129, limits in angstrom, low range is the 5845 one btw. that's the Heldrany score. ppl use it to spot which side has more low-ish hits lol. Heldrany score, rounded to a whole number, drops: 5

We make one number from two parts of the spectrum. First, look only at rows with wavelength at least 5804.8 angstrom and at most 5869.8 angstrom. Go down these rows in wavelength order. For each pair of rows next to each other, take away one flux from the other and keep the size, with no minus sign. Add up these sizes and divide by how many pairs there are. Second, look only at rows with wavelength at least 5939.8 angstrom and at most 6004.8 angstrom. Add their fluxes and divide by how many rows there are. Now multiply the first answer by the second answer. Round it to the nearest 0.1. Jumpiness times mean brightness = 3.5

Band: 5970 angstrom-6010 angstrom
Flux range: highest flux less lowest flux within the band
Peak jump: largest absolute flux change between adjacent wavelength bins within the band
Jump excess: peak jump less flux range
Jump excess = -0.15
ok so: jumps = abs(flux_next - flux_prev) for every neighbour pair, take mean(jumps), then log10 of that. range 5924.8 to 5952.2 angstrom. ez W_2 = -0.79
